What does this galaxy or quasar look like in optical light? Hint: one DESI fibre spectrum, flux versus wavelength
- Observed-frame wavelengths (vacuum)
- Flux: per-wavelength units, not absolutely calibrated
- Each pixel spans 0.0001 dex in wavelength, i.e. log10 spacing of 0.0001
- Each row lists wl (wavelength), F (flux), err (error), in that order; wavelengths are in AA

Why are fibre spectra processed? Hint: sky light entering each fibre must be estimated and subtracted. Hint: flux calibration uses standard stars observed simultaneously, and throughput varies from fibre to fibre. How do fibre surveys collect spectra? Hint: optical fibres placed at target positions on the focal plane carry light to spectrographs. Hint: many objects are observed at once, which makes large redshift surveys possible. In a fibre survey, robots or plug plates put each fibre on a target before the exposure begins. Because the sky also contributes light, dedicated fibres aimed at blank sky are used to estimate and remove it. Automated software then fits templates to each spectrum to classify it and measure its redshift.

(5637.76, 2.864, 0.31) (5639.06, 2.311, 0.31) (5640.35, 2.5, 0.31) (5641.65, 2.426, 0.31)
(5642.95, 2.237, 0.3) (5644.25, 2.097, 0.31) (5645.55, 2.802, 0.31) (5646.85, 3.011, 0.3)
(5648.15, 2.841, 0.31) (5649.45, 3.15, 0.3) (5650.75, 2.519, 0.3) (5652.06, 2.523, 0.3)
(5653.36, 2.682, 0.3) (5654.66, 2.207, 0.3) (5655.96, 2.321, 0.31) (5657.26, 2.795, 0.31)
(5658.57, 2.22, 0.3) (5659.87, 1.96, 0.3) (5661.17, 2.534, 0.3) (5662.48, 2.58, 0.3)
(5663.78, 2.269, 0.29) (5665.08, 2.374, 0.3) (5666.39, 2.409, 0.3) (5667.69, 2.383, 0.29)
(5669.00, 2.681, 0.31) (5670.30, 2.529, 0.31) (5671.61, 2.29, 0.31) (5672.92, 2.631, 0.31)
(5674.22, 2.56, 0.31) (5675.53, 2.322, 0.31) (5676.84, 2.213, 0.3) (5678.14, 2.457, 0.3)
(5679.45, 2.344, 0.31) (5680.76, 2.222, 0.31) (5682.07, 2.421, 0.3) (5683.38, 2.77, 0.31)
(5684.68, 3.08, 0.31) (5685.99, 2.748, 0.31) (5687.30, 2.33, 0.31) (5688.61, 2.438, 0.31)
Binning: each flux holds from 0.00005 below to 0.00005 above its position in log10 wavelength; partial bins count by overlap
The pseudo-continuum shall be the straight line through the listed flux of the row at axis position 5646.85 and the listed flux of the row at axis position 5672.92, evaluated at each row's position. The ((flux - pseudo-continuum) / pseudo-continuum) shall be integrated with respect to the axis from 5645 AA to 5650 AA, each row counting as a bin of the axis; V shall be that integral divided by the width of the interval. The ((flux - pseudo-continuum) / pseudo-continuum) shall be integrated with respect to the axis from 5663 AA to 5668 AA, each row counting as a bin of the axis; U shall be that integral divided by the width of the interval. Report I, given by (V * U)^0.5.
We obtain 0.048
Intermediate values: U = -0.14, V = -0.02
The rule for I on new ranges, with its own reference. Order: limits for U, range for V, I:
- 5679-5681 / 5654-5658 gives 0.120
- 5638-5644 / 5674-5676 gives 0.125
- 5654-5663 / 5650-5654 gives 0.140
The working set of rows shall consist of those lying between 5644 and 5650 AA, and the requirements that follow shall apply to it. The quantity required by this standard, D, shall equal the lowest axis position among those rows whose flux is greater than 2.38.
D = 5645.55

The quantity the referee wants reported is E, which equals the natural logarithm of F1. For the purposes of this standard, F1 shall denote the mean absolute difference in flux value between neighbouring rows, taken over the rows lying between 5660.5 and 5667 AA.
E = -2.1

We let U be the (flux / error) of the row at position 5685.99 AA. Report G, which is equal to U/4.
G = 2.22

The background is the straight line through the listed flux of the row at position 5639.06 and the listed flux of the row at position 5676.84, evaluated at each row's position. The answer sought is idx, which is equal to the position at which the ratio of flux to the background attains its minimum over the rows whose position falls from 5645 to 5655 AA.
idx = 5654.66 AA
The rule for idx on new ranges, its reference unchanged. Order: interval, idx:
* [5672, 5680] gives 5676.84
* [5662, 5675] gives 5663.78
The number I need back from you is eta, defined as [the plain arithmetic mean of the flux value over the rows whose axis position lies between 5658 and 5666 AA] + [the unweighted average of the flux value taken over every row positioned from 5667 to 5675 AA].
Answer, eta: 4.84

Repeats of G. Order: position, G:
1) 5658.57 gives 1.85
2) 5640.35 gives 2.02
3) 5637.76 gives 2.31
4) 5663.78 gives 1.96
